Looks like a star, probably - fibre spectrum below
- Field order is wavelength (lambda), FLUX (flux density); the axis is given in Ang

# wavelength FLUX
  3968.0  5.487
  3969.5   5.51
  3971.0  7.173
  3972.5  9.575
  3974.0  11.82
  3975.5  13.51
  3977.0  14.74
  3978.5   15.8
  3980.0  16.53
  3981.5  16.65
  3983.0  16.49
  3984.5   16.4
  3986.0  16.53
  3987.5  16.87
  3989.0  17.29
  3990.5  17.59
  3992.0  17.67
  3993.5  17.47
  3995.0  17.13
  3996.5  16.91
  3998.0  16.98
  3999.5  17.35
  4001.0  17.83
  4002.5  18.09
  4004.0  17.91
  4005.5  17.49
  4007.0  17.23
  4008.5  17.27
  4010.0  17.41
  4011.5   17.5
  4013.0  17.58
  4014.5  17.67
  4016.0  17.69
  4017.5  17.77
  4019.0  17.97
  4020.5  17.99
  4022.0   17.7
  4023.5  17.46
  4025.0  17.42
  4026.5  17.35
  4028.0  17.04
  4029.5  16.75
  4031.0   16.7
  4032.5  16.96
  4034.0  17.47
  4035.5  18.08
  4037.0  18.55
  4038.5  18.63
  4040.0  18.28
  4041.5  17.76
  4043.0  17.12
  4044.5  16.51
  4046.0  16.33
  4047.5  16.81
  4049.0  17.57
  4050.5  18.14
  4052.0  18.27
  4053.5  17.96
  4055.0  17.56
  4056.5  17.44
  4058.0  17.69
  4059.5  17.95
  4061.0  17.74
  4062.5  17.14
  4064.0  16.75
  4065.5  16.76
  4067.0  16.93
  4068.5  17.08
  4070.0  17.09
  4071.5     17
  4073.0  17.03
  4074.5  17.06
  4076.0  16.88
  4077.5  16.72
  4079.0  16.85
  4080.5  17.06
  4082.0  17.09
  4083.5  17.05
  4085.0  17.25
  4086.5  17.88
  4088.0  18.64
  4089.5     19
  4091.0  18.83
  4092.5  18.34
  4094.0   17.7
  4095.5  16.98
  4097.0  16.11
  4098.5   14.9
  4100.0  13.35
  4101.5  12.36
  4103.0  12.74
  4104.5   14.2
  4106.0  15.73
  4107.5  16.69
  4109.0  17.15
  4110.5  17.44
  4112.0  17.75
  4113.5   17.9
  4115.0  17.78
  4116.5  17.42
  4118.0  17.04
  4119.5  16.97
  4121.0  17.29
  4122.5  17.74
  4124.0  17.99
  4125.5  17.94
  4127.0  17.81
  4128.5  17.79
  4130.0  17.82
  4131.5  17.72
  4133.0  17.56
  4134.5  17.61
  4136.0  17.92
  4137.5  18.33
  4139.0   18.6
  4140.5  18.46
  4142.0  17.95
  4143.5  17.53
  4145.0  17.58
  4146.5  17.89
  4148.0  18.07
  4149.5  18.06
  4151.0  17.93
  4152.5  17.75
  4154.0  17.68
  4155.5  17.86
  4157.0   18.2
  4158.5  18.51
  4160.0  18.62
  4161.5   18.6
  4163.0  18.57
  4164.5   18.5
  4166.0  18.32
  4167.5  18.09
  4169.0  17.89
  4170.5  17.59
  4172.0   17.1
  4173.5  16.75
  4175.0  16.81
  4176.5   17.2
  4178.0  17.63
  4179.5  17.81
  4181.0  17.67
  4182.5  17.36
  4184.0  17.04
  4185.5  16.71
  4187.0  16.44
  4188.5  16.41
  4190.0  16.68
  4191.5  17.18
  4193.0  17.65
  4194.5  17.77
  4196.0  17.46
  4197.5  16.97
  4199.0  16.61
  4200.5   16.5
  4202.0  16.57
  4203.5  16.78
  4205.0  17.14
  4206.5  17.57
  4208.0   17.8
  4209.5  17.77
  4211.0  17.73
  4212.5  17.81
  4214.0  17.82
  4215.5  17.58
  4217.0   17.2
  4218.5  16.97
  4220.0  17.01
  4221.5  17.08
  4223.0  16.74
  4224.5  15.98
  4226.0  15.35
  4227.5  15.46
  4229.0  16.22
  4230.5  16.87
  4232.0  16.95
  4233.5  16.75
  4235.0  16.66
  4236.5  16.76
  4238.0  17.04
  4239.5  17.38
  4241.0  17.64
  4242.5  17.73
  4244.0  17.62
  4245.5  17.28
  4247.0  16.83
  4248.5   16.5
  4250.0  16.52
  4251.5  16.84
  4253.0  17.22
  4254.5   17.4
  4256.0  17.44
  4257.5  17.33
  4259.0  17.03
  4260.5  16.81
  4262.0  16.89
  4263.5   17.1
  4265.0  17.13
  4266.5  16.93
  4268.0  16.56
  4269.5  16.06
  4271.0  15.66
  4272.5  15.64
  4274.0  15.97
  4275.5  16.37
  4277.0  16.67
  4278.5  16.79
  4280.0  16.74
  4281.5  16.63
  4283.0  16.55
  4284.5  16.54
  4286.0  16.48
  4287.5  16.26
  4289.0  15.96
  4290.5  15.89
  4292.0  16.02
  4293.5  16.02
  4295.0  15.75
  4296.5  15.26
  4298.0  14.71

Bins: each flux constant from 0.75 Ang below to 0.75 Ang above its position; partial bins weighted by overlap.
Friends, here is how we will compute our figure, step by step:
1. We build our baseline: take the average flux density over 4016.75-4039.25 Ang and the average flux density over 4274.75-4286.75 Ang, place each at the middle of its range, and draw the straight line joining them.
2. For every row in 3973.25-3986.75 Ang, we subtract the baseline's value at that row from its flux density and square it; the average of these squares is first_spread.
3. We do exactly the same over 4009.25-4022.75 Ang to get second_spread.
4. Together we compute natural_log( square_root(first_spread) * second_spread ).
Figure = -2.11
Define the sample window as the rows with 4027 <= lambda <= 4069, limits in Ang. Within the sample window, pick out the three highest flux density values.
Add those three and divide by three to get 18.5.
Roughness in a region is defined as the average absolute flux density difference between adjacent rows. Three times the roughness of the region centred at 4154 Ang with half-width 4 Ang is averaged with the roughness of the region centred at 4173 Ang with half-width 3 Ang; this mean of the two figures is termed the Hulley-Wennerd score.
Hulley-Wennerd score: 0.44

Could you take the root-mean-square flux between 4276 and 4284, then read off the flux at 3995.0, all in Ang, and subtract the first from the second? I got 0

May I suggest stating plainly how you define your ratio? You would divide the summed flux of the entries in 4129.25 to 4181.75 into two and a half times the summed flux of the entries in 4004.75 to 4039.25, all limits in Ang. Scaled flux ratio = 1.6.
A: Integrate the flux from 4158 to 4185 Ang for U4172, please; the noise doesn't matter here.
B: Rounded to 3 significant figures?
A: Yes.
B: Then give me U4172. 480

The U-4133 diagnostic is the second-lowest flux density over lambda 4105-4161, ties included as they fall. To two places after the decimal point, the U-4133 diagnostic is 16.69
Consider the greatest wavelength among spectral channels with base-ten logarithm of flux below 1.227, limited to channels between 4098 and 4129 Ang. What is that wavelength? 4107.5 Ang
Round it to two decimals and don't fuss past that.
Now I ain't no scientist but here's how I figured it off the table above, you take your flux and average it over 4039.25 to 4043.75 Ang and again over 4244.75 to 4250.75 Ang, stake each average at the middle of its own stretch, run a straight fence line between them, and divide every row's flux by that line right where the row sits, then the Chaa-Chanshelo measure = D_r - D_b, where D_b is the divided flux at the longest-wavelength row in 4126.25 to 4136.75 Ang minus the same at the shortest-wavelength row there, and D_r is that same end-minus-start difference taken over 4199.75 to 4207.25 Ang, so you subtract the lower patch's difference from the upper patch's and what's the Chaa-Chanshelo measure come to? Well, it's 0.06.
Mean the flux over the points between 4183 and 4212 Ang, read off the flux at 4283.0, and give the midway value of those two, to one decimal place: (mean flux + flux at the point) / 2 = 16.8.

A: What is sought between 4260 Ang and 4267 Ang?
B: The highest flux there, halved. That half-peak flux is 8.6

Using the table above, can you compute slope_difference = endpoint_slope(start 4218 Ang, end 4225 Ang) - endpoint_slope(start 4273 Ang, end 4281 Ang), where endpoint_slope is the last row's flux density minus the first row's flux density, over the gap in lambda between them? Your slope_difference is -0.29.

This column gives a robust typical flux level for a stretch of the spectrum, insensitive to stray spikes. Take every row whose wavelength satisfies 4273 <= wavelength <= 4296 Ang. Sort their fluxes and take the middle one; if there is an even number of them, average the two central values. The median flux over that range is 16.4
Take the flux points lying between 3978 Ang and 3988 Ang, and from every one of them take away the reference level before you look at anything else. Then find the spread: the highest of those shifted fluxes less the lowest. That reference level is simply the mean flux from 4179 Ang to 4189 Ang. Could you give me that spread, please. 1.07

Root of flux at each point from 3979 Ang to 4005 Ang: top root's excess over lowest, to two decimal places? 0.20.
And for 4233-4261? 0.15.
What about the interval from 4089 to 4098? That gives 0.35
